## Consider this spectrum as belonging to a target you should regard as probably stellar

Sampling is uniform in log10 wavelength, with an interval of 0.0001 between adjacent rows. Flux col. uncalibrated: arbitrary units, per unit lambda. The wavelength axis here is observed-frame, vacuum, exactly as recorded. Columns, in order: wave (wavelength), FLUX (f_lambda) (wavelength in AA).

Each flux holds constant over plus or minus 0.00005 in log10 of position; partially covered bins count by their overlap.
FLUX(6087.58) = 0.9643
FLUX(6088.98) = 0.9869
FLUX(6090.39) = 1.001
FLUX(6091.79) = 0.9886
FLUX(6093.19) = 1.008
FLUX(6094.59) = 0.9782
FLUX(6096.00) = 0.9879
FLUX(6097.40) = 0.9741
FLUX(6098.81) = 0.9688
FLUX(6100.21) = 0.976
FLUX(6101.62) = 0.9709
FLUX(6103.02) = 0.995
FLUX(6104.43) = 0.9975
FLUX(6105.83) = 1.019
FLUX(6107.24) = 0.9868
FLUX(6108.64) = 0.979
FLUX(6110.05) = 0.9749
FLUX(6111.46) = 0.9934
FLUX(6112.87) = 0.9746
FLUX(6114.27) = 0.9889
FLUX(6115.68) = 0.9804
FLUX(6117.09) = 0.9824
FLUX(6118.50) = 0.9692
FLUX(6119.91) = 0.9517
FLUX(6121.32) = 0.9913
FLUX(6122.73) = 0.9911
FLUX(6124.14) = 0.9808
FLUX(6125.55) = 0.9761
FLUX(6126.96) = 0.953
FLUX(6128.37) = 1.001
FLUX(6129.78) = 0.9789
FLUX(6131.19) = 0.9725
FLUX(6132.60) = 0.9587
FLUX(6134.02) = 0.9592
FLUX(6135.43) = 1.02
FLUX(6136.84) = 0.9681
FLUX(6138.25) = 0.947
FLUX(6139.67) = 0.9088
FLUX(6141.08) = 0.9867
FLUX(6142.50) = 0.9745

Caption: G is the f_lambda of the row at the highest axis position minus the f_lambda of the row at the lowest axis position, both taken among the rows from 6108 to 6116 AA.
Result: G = 0.001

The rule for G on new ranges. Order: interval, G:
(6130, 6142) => 0.014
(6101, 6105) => 0.027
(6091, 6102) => -0.018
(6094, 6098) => -0.004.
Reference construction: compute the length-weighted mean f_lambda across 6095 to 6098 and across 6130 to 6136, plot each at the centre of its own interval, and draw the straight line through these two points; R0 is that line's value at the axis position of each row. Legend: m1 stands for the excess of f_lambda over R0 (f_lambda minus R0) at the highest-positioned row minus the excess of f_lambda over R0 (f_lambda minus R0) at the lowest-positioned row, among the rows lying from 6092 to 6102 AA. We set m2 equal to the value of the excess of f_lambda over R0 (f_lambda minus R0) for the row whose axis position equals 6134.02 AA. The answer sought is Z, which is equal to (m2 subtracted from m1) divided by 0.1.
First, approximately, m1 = -0.036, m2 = -0.017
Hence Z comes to -0.19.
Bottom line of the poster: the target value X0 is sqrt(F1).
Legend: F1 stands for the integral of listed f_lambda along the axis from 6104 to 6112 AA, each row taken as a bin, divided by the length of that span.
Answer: 0.996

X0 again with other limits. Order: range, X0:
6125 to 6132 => 0.988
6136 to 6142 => 0.977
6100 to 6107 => 0.996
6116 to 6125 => 0.989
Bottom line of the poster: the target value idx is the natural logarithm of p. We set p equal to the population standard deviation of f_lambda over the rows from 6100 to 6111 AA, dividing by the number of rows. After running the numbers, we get -4.20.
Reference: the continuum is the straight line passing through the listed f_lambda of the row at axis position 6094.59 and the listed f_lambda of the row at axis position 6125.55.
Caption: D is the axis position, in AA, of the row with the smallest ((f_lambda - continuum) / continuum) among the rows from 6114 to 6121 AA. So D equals 6119.91 AA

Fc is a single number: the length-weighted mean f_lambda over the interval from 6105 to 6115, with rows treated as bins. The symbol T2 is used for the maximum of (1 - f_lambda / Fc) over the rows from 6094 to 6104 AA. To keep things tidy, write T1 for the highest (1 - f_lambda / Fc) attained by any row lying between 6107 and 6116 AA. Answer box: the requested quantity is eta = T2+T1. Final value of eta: 0.034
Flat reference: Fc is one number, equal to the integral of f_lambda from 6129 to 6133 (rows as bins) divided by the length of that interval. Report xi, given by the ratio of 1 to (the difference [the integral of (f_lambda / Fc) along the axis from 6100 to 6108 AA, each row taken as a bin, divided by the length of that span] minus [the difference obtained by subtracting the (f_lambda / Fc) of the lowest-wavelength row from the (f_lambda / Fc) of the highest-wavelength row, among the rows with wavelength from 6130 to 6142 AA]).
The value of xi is 0.99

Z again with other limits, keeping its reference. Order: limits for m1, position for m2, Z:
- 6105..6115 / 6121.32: -0.43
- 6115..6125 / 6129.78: -0.01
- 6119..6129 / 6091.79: 0.42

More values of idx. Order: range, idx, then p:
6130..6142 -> -3.51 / 0.0298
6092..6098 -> -4.34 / 0.0131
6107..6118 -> -5.07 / 0.0063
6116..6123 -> -4.20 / 0.0151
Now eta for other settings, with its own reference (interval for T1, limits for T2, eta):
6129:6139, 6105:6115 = 0.056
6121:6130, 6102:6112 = 0.050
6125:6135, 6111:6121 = 0.074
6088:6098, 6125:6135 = 0.051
